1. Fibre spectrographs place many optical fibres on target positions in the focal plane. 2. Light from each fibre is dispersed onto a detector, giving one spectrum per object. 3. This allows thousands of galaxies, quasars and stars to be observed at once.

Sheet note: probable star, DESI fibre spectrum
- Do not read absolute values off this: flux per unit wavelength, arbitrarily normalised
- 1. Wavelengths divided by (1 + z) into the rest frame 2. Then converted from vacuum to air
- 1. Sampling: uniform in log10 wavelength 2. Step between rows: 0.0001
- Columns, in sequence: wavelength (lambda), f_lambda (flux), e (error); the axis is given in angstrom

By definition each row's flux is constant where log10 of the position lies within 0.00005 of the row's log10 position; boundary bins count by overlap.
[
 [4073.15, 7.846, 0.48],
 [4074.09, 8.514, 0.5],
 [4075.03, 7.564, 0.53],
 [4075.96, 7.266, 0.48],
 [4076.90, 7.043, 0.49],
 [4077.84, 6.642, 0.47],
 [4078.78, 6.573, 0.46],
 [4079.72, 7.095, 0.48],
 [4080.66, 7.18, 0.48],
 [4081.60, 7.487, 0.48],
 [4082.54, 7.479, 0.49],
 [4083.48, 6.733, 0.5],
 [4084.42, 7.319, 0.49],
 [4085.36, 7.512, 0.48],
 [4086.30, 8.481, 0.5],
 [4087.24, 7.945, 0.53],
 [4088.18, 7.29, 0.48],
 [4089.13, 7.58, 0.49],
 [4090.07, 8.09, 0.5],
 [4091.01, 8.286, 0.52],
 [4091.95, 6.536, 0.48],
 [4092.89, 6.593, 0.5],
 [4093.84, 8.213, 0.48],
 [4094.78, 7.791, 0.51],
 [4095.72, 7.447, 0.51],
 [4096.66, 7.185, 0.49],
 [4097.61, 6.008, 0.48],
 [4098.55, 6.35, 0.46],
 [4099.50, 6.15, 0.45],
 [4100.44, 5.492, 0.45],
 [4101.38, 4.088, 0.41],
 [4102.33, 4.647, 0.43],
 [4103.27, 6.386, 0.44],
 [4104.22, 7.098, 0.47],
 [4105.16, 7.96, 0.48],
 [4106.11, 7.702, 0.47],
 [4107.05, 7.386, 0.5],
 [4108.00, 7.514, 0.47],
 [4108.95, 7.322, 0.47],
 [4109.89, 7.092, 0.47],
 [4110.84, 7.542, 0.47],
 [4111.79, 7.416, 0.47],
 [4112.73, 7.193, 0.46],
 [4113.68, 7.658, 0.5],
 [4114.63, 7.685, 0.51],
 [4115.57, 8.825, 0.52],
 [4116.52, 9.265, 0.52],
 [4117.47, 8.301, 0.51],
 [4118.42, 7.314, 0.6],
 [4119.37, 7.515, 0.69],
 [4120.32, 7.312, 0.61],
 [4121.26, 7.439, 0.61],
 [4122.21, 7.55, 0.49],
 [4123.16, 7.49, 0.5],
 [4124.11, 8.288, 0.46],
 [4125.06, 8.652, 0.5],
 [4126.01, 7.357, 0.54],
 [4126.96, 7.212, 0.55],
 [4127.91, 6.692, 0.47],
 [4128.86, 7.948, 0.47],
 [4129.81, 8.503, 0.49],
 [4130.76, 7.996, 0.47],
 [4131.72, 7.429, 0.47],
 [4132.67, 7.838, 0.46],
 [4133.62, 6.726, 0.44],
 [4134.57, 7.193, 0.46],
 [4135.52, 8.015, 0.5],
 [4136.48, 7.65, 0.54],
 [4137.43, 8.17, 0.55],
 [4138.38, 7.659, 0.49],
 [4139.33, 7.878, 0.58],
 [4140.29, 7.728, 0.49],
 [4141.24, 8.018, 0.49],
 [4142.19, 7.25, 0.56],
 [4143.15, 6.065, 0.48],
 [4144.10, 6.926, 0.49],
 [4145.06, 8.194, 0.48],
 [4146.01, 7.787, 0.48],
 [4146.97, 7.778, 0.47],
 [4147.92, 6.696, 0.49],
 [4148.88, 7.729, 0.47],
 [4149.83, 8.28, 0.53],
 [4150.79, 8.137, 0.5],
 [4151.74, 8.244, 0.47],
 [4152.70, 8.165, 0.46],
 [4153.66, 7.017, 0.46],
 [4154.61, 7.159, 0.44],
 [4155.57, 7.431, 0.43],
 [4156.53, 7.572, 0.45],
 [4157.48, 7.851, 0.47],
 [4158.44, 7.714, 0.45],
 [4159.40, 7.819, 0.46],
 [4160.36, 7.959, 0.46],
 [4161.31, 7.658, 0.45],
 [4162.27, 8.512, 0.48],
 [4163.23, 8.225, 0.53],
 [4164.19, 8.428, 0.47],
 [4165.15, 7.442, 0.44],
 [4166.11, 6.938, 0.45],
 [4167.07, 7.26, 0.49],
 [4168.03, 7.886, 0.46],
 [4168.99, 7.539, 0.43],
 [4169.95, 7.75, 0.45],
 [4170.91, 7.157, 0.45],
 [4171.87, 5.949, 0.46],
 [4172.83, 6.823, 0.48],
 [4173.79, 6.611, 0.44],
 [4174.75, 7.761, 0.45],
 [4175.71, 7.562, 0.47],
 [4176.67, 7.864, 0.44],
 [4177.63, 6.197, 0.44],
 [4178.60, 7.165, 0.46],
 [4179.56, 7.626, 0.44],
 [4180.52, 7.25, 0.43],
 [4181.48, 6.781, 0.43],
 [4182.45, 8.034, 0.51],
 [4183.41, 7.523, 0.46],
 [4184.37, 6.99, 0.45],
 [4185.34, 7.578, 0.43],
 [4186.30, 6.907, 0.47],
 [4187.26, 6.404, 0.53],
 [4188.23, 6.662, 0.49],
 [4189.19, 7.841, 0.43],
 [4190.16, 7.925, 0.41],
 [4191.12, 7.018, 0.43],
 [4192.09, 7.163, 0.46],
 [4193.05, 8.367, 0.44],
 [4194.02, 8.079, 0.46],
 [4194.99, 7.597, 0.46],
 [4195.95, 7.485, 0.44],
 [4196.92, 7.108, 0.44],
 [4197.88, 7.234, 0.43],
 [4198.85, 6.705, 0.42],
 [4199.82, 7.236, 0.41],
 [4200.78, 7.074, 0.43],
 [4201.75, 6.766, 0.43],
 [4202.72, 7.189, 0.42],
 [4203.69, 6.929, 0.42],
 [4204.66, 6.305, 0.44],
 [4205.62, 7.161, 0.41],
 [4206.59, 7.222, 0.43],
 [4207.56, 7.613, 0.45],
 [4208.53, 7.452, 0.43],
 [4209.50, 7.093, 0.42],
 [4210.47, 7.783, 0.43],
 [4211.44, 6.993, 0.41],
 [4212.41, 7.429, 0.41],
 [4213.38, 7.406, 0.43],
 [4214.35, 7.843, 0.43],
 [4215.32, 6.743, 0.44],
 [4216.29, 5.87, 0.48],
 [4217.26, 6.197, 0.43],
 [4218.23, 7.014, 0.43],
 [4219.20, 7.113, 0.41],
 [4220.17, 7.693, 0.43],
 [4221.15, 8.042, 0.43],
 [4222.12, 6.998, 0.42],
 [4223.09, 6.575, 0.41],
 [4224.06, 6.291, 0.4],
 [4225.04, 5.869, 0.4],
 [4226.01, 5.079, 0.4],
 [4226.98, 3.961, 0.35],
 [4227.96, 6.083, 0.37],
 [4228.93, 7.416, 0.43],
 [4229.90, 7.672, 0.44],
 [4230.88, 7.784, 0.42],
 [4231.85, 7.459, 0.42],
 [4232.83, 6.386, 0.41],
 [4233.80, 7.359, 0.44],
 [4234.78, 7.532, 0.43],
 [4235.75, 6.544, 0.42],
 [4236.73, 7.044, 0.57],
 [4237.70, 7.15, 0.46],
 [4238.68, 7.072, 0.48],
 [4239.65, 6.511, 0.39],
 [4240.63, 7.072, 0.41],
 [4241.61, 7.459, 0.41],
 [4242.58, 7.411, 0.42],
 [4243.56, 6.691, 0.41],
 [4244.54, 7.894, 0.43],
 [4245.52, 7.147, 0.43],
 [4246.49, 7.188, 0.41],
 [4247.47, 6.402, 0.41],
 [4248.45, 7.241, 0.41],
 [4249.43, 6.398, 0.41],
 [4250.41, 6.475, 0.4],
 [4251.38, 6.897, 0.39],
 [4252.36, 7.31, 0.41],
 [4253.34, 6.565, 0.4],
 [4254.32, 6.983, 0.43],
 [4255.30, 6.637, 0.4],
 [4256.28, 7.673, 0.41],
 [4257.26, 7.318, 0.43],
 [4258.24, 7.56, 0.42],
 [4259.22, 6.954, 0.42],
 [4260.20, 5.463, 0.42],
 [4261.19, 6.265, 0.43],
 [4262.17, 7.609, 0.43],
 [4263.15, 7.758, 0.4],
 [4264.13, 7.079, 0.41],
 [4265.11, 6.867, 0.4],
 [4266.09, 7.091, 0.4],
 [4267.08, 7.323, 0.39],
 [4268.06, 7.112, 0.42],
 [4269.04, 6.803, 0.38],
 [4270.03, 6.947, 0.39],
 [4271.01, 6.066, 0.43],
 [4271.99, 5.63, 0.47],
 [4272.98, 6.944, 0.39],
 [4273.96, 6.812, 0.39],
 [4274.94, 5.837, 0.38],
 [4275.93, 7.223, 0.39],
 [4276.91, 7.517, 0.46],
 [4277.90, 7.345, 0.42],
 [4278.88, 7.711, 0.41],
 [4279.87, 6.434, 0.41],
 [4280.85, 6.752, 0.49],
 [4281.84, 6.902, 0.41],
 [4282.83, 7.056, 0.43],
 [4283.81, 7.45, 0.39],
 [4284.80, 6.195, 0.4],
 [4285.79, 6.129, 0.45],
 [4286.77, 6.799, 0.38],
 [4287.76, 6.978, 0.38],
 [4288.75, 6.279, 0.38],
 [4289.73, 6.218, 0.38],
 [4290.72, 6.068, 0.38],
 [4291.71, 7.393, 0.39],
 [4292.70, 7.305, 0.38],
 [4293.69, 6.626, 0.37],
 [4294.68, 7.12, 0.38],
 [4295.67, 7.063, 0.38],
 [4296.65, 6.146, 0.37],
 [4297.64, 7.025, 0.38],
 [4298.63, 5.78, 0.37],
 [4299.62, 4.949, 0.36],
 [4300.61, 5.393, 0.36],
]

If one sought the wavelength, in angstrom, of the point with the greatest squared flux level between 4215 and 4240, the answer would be 4221.15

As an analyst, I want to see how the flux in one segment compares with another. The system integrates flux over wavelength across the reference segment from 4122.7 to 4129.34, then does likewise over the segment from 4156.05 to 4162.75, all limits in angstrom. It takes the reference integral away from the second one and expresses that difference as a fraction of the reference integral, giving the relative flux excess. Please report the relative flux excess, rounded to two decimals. 0.04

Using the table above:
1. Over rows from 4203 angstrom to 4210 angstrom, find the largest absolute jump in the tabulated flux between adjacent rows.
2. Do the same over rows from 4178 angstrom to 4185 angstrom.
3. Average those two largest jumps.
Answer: 1.1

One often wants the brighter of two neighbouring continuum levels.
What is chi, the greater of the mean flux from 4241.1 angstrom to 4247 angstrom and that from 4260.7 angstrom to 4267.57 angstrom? 7.3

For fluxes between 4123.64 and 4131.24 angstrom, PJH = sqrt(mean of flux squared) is 7.9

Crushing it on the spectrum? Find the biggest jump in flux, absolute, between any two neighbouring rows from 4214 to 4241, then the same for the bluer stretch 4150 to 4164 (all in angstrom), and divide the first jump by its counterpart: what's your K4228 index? 1.85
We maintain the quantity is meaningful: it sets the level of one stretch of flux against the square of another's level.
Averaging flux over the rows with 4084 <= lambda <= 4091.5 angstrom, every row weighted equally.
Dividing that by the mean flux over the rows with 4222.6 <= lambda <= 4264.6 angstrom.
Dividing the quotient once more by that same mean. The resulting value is 0.166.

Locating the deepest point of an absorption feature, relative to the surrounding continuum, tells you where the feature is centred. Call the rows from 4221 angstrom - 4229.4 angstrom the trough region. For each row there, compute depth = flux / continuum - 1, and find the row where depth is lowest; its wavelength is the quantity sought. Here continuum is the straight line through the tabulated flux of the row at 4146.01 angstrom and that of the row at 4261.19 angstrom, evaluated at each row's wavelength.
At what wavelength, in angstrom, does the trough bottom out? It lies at 4226.98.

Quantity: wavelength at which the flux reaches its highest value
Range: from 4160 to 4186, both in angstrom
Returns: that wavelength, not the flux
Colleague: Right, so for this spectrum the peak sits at 4162.27 angstrom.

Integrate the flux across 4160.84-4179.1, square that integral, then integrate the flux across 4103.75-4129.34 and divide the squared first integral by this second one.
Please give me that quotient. 93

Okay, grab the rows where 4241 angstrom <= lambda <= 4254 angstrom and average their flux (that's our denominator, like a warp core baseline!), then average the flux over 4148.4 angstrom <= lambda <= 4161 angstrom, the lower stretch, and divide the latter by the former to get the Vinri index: 1.11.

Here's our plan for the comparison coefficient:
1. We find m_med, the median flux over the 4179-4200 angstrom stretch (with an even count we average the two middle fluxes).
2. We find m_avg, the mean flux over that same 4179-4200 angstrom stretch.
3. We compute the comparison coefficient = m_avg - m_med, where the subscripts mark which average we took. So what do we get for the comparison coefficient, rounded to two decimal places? 0.10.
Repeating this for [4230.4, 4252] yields -0.06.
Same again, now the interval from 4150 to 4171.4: -0.01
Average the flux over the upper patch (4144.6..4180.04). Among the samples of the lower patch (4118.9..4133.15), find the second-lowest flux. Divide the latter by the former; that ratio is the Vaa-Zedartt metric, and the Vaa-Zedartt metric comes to 0.95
